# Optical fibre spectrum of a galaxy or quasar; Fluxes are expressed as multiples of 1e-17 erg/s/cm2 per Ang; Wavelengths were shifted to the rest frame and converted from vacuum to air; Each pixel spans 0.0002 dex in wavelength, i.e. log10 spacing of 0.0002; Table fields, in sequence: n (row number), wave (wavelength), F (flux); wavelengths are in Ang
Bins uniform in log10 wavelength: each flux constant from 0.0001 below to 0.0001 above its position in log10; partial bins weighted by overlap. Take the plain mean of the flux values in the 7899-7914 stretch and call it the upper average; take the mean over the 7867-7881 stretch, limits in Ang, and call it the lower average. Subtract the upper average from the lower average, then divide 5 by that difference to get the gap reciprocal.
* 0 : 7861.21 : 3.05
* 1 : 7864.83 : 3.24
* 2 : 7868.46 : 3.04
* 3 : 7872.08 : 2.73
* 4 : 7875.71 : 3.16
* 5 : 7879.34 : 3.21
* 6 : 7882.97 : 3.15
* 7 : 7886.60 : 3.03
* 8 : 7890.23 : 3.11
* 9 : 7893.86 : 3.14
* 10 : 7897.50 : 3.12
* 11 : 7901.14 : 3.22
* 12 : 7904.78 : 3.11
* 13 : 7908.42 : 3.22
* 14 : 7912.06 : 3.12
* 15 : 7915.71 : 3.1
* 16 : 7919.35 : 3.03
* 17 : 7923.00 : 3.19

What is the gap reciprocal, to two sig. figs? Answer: -38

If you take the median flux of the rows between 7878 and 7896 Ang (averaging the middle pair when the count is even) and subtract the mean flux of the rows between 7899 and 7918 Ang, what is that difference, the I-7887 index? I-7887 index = -0.01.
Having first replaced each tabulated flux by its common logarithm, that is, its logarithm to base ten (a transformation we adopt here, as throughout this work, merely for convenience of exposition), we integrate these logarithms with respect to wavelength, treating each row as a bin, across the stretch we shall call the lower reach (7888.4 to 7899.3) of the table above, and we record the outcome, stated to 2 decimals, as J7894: 5.39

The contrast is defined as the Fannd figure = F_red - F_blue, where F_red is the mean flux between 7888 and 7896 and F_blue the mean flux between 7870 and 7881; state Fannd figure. 0.09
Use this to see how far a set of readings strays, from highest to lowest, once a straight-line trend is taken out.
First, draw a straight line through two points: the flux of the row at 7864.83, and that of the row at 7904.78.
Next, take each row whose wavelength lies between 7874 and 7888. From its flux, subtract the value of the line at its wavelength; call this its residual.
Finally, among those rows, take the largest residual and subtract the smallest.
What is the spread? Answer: 0.156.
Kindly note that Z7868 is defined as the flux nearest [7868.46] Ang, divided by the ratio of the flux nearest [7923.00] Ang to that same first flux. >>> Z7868 2.90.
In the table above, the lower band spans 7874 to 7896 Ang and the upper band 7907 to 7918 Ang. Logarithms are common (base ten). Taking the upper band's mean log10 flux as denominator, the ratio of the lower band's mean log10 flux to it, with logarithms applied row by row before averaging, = 1.00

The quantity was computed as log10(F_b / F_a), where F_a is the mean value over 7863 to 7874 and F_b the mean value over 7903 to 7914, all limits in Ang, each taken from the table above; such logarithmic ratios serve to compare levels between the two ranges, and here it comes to 0.021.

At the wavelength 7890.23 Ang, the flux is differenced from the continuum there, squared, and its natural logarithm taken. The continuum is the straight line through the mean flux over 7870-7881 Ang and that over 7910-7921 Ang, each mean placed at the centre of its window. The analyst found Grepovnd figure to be -5.7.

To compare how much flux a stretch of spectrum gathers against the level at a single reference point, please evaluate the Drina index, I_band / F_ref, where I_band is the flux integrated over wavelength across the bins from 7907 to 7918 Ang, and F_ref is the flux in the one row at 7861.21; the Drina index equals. 11.3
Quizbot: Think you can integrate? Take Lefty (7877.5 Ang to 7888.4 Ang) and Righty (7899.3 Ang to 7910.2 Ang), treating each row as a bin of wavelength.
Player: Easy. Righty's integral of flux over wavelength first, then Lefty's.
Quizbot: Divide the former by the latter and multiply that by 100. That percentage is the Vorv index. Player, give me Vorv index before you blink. 102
